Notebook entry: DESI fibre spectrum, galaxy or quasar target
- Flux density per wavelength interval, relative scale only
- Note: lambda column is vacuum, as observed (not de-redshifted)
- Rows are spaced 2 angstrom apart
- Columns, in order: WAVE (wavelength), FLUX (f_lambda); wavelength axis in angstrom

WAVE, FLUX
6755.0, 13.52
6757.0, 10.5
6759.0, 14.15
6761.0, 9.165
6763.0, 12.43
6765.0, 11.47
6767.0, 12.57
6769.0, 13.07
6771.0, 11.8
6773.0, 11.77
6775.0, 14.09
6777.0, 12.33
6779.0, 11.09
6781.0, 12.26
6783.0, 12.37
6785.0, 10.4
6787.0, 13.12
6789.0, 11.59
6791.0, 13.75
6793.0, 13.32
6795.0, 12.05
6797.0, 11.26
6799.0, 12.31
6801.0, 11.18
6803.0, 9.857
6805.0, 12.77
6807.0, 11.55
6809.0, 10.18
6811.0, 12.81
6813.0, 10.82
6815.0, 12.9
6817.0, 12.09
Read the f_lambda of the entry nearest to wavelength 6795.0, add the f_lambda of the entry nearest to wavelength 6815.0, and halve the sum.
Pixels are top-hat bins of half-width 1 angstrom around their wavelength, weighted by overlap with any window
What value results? 12.5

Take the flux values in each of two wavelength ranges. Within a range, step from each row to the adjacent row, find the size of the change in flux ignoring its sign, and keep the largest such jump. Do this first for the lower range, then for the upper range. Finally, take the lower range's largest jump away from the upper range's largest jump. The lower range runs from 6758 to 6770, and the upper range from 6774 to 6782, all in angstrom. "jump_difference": -3.2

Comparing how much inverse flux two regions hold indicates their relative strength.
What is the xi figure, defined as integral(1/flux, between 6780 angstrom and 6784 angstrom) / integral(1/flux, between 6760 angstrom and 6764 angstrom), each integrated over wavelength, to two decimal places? 0.86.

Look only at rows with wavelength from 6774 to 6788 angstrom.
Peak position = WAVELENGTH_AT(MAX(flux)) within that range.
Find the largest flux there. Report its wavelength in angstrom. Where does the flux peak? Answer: 6775.0 angstrom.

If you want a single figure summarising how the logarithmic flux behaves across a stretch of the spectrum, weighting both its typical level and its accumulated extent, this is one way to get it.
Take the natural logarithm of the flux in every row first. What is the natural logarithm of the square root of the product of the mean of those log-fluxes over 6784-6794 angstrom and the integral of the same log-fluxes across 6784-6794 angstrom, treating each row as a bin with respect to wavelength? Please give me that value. 2.07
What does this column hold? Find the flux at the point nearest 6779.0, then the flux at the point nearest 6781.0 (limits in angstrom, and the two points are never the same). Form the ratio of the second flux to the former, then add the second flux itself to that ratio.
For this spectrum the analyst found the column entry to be 13.4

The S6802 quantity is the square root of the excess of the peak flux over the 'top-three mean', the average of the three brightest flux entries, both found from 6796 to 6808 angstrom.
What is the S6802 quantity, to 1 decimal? 0.7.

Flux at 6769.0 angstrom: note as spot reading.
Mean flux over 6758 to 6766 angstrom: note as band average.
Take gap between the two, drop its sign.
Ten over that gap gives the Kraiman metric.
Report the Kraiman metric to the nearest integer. 8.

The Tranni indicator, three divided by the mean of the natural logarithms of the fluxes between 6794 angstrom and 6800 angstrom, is 1.21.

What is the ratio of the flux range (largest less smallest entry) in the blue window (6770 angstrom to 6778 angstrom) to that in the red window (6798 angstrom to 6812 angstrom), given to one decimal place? 0.8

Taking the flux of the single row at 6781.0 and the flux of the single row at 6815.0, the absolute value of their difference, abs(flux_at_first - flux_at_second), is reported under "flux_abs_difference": 0.64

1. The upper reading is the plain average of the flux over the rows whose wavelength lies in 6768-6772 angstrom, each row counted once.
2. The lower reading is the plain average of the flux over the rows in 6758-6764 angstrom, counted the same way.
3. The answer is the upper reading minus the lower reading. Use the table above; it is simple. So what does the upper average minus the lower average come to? 0.5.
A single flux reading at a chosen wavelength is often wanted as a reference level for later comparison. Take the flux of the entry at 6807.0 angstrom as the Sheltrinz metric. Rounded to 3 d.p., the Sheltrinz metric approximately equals 11.550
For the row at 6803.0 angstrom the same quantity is 9.857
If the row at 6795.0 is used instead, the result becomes 12.050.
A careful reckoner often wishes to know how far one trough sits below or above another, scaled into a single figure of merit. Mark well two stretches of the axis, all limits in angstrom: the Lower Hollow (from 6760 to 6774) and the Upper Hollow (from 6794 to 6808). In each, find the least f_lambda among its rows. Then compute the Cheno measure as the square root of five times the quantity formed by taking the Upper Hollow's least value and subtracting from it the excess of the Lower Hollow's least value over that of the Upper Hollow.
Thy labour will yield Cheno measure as 7.26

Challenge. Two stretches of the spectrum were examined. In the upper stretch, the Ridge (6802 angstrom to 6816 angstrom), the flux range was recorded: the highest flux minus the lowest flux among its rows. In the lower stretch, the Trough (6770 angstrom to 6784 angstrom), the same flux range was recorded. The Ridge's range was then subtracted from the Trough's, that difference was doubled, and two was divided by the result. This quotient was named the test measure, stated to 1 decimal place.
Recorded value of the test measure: -23.3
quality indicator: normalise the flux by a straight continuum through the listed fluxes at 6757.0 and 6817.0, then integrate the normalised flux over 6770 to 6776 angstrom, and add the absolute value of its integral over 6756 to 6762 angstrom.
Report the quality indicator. 13.3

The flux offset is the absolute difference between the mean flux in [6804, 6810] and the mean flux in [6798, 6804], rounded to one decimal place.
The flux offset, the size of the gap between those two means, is 0.4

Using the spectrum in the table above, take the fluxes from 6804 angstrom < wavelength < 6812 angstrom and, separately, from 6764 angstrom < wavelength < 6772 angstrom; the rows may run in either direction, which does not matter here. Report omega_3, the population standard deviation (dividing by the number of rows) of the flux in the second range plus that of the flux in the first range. 1.7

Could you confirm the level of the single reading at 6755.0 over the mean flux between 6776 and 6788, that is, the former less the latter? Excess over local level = 1.6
